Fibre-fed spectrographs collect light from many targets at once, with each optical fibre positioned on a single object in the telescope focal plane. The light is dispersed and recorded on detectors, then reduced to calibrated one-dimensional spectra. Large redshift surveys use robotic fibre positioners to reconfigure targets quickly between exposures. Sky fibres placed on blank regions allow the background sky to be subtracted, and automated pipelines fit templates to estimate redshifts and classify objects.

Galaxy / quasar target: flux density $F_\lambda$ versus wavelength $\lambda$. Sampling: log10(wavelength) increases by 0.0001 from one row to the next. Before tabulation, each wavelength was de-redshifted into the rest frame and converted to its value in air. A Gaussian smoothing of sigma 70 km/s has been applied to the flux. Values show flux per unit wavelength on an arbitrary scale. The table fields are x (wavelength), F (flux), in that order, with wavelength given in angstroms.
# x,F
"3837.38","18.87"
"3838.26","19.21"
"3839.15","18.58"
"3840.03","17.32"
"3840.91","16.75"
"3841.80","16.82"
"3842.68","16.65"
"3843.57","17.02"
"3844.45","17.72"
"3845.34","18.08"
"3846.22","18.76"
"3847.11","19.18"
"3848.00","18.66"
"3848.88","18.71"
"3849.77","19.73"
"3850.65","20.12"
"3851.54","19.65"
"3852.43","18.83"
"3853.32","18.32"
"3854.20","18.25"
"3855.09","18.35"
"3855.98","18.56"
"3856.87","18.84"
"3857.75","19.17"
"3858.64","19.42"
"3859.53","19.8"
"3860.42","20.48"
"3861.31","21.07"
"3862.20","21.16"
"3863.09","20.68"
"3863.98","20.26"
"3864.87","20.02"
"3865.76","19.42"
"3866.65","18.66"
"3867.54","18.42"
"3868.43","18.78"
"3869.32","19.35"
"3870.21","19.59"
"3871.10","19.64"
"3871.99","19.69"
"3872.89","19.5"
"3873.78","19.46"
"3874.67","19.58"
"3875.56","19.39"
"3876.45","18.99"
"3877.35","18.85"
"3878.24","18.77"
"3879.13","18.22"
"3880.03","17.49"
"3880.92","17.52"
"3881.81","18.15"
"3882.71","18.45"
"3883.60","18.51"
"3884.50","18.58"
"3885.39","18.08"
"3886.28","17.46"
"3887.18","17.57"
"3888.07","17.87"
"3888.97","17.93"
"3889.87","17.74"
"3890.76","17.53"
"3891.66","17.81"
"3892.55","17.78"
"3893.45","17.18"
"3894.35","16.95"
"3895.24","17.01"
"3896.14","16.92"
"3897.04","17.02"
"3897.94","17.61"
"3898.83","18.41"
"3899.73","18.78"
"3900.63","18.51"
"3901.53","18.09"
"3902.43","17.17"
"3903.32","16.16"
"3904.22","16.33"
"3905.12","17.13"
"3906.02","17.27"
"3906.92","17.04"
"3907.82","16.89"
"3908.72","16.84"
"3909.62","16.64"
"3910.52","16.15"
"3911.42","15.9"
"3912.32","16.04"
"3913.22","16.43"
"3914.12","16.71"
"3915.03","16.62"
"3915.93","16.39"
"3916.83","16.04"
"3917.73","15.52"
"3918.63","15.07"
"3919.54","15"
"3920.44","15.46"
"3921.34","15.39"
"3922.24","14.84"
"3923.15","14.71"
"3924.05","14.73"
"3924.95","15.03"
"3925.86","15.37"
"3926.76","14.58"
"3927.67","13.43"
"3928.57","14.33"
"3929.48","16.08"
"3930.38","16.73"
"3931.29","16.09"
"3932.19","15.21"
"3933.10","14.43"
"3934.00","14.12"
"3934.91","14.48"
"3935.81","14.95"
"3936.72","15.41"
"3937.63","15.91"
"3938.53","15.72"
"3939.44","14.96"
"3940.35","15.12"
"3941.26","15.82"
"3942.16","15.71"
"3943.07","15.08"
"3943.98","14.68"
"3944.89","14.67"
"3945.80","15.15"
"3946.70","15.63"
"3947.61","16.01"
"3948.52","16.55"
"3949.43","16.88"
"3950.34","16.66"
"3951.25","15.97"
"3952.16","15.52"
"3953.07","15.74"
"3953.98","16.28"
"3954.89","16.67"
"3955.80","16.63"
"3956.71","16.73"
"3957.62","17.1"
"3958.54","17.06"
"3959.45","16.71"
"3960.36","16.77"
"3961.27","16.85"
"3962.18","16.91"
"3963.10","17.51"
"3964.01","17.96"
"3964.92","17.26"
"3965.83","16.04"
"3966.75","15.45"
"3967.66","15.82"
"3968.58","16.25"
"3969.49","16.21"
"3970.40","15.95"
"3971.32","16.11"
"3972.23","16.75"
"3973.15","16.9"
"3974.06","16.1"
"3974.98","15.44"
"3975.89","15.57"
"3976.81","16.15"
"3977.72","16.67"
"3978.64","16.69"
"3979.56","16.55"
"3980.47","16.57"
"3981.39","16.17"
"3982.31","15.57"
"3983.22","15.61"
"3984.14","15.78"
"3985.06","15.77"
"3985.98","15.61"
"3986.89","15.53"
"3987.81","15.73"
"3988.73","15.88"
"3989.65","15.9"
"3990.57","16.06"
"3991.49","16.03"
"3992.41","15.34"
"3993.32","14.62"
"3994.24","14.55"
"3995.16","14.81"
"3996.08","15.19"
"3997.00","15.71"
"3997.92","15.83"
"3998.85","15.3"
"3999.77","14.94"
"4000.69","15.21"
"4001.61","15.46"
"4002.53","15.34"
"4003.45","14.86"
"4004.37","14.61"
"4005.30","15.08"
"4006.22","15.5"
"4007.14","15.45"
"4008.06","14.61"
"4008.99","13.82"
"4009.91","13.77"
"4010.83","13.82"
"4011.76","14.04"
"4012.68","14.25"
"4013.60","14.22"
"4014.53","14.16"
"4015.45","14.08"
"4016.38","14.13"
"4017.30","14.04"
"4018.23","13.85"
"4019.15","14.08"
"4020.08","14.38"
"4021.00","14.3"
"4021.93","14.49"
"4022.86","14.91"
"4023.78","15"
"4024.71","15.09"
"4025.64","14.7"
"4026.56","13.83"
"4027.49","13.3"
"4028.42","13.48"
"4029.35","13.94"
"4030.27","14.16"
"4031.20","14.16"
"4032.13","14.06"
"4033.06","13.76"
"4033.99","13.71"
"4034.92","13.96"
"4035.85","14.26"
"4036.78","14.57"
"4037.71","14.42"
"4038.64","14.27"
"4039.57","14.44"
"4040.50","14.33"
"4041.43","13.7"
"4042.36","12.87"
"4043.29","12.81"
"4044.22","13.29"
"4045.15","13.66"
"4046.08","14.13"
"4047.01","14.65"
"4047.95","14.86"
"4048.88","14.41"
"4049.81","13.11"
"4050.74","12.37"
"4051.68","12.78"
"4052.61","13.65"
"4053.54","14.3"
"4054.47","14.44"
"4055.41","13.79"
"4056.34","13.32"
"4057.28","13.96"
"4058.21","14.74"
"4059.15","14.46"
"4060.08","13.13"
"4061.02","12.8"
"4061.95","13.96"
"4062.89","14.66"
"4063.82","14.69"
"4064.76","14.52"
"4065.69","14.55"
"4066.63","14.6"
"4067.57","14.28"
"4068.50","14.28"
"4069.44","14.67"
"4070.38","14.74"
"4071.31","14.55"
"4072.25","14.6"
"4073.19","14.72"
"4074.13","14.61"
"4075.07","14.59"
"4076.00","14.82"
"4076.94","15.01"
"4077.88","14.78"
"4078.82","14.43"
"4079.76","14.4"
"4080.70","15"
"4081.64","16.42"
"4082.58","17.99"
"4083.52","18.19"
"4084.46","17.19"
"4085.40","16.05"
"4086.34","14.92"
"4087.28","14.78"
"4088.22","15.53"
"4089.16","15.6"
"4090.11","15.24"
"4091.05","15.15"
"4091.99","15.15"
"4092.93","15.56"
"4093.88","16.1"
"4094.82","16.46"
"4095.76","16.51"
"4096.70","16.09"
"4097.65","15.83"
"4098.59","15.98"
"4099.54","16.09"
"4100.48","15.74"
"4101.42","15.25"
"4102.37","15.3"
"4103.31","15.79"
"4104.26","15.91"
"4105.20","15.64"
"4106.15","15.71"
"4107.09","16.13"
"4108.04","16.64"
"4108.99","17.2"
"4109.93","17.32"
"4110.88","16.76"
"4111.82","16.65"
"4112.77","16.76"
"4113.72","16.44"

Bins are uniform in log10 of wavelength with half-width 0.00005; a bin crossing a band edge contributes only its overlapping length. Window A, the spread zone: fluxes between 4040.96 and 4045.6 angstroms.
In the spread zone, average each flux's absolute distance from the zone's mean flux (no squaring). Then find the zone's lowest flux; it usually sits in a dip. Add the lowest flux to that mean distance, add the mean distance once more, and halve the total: 6.75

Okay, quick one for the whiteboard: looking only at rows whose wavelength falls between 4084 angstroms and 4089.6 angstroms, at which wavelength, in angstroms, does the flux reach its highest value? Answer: 4084.46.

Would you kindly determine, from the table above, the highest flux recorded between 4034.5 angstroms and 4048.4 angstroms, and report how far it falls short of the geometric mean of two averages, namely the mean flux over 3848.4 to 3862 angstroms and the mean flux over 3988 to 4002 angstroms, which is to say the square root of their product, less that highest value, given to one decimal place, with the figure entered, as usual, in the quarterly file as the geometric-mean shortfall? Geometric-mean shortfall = 2.4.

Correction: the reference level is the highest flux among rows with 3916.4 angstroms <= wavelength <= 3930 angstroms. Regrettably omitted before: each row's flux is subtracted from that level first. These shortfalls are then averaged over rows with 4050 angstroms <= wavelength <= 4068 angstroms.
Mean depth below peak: 2.1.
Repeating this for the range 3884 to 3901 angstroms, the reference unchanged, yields -1.6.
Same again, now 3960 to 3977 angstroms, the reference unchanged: -0.3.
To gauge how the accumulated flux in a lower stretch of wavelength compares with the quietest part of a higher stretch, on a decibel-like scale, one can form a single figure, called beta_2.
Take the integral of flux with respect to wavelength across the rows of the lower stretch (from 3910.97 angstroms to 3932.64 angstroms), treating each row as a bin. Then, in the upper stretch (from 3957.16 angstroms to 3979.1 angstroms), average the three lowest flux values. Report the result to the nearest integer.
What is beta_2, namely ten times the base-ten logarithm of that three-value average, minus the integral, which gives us -324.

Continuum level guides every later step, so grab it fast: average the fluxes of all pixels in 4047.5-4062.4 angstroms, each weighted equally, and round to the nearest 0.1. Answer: 13.8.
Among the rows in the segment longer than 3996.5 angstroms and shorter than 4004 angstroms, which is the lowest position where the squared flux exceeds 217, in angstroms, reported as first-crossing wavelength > 3997.00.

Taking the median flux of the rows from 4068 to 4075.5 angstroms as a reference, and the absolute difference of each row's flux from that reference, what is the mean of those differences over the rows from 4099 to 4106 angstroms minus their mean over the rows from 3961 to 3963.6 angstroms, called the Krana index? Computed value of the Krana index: -1.4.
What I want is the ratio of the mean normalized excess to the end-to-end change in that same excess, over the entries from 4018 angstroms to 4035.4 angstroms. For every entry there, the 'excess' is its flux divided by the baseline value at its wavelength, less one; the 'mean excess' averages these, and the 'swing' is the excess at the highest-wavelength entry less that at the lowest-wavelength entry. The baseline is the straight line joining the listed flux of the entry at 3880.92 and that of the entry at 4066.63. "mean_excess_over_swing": -3.0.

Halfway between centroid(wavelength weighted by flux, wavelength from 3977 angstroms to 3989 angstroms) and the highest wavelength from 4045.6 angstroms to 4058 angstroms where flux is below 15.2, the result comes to 4020.2 angstroms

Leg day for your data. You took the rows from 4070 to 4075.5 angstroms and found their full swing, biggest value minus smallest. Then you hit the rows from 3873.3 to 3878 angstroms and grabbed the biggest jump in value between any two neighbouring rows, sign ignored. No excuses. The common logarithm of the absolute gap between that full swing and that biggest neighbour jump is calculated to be -0.7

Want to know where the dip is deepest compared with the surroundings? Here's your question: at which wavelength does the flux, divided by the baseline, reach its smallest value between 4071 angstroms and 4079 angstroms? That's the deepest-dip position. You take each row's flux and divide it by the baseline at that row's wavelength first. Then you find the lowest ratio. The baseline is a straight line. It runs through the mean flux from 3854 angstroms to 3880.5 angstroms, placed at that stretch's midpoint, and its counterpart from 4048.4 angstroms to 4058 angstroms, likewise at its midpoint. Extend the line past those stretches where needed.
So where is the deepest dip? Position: 4071.31 angstroms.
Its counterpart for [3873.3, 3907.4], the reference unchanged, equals 3903.32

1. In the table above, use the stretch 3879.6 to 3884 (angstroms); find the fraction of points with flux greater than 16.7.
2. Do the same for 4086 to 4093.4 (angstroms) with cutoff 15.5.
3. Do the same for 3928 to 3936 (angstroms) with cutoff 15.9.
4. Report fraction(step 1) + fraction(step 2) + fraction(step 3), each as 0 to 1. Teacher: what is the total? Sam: 1.71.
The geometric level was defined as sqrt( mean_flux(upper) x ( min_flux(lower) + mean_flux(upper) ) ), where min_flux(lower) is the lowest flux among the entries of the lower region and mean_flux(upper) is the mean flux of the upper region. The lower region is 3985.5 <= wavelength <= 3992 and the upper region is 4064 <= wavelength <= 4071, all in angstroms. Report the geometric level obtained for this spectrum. 20.9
